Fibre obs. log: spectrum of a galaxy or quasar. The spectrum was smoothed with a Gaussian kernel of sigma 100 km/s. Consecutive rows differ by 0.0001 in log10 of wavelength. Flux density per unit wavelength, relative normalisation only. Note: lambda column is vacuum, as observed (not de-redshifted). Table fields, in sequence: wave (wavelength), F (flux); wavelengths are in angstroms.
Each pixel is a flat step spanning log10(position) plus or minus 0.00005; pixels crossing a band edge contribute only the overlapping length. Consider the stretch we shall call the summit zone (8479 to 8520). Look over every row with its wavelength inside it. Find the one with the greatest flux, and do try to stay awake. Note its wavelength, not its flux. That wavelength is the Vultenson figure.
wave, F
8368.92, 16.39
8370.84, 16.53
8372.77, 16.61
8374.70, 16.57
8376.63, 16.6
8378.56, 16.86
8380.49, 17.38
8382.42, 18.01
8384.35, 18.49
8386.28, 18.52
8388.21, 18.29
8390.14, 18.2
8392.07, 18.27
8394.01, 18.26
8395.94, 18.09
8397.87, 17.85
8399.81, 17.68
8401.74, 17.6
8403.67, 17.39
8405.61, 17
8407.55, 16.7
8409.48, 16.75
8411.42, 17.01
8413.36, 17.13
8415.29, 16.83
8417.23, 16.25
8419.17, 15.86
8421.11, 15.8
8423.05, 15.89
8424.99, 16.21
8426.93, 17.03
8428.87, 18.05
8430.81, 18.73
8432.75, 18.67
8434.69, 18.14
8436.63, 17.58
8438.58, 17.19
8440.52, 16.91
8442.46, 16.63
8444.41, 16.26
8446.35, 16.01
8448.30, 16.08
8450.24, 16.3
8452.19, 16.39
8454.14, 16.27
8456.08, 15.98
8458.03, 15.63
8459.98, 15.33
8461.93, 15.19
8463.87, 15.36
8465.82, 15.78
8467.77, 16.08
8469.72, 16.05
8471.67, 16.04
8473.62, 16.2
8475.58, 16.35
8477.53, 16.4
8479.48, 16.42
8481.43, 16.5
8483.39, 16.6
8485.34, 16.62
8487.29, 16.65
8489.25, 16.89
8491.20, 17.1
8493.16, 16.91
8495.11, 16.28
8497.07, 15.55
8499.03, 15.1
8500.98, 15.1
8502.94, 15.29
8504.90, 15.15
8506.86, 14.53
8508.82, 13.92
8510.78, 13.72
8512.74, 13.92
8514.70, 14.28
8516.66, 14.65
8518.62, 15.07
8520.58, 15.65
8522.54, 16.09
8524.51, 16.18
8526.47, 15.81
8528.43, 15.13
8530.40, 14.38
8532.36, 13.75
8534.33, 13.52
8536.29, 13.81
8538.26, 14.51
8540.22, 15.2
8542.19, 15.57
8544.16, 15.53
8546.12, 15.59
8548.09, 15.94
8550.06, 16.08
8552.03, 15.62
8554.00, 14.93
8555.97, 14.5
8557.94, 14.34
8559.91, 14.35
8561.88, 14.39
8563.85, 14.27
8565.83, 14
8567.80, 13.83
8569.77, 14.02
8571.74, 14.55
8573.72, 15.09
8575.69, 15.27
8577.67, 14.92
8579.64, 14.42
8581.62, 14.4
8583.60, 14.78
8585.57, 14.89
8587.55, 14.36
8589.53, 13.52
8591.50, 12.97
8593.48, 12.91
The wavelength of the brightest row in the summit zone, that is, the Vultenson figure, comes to 8491.20 angstroms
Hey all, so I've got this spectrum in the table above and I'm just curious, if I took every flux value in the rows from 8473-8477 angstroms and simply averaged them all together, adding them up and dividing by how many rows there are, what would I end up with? 16.27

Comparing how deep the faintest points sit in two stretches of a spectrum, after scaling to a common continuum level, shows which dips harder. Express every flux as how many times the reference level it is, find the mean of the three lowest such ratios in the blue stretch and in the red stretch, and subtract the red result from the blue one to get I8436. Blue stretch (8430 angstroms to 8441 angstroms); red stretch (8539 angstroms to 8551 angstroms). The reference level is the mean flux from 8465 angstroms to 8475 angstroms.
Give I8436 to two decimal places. 0.11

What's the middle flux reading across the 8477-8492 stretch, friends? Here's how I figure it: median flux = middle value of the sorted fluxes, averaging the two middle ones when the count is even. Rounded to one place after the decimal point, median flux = 16.6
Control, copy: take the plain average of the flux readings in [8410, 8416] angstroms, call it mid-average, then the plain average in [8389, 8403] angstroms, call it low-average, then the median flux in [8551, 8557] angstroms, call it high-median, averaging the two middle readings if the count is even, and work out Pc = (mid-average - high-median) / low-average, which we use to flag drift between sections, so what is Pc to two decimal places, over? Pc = 0.11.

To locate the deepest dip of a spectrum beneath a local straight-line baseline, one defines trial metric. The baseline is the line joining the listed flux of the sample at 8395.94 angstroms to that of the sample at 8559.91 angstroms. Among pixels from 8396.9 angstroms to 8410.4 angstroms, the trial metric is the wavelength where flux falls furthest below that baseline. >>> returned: 8407.55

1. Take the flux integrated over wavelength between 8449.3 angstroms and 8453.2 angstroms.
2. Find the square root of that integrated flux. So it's 8.0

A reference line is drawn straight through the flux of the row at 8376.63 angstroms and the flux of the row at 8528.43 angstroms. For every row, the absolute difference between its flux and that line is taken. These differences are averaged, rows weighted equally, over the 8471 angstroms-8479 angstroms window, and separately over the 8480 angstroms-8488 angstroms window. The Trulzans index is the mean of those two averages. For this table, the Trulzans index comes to 0.82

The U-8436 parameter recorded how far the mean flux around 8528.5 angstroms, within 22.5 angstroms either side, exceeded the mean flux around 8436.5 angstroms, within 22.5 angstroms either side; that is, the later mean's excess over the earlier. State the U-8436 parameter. -1.82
